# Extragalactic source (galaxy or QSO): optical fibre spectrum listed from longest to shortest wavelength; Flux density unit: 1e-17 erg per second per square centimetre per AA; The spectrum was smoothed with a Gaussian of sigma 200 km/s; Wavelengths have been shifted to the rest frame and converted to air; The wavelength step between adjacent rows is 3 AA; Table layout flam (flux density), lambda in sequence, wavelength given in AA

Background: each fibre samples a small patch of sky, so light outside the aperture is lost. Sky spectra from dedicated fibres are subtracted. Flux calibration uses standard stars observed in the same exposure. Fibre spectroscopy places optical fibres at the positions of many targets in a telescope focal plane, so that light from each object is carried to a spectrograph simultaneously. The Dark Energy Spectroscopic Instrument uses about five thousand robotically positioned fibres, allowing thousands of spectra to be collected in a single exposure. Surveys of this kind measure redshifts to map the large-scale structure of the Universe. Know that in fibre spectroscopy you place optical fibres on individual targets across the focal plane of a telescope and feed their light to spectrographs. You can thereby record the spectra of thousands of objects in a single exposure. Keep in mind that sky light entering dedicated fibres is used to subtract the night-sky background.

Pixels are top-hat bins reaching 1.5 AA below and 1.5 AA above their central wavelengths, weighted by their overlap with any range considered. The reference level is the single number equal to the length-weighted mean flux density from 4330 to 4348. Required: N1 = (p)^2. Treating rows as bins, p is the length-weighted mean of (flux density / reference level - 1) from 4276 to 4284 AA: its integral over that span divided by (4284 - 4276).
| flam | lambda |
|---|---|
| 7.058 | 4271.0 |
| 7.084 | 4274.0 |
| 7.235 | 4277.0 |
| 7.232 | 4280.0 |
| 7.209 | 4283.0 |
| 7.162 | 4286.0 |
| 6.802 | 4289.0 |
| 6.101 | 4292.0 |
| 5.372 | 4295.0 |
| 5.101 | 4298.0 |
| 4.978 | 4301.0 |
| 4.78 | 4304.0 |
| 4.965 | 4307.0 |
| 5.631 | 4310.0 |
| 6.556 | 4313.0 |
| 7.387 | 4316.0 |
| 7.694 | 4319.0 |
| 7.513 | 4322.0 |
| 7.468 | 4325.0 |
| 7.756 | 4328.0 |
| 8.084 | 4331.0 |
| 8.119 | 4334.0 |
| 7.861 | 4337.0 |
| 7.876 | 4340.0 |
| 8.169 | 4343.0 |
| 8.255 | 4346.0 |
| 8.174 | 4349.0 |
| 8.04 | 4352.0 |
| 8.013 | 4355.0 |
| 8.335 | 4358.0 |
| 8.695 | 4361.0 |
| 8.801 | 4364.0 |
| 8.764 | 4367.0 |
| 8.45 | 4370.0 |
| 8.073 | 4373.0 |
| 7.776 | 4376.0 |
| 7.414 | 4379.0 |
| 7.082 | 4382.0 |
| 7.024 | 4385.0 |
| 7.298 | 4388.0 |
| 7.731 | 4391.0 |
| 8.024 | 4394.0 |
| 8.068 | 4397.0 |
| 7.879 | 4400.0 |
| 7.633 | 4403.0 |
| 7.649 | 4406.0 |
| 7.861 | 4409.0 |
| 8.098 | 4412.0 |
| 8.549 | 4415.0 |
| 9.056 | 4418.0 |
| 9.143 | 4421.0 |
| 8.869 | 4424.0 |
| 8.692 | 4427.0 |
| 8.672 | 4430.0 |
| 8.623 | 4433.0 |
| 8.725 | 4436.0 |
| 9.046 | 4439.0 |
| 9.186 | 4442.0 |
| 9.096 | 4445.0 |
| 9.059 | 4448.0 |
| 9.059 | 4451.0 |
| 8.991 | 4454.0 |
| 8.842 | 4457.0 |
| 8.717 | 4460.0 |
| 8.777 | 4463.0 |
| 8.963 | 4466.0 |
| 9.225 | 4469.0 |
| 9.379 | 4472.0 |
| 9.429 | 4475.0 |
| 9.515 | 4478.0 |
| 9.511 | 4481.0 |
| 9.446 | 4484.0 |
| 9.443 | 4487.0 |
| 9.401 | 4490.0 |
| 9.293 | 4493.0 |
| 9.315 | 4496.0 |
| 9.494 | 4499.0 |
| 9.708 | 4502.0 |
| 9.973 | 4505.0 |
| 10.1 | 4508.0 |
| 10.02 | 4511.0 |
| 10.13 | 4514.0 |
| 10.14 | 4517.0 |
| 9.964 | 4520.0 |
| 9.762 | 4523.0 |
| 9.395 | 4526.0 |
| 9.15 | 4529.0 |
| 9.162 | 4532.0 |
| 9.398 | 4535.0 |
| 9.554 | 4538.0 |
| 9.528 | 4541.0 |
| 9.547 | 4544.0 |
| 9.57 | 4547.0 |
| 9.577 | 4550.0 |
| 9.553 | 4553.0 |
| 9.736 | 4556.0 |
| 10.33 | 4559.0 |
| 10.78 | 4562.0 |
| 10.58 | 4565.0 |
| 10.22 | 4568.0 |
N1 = 0.011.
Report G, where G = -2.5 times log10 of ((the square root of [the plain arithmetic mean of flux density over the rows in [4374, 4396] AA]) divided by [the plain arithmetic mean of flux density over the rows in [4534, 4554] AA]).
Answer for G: 1.36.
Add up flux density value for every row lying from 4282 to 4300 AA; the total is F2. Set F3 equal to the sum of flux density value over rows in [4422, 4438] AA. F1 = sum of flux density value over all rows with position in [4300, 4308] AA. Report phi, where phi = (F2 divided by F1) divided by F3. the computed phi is 0.059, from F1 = 15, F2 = 38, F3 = 44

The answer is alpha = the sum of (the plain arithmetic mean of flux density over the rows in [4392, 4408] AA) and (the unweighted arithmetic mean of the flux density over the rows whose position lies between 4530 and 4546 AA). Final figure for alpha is 17.3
